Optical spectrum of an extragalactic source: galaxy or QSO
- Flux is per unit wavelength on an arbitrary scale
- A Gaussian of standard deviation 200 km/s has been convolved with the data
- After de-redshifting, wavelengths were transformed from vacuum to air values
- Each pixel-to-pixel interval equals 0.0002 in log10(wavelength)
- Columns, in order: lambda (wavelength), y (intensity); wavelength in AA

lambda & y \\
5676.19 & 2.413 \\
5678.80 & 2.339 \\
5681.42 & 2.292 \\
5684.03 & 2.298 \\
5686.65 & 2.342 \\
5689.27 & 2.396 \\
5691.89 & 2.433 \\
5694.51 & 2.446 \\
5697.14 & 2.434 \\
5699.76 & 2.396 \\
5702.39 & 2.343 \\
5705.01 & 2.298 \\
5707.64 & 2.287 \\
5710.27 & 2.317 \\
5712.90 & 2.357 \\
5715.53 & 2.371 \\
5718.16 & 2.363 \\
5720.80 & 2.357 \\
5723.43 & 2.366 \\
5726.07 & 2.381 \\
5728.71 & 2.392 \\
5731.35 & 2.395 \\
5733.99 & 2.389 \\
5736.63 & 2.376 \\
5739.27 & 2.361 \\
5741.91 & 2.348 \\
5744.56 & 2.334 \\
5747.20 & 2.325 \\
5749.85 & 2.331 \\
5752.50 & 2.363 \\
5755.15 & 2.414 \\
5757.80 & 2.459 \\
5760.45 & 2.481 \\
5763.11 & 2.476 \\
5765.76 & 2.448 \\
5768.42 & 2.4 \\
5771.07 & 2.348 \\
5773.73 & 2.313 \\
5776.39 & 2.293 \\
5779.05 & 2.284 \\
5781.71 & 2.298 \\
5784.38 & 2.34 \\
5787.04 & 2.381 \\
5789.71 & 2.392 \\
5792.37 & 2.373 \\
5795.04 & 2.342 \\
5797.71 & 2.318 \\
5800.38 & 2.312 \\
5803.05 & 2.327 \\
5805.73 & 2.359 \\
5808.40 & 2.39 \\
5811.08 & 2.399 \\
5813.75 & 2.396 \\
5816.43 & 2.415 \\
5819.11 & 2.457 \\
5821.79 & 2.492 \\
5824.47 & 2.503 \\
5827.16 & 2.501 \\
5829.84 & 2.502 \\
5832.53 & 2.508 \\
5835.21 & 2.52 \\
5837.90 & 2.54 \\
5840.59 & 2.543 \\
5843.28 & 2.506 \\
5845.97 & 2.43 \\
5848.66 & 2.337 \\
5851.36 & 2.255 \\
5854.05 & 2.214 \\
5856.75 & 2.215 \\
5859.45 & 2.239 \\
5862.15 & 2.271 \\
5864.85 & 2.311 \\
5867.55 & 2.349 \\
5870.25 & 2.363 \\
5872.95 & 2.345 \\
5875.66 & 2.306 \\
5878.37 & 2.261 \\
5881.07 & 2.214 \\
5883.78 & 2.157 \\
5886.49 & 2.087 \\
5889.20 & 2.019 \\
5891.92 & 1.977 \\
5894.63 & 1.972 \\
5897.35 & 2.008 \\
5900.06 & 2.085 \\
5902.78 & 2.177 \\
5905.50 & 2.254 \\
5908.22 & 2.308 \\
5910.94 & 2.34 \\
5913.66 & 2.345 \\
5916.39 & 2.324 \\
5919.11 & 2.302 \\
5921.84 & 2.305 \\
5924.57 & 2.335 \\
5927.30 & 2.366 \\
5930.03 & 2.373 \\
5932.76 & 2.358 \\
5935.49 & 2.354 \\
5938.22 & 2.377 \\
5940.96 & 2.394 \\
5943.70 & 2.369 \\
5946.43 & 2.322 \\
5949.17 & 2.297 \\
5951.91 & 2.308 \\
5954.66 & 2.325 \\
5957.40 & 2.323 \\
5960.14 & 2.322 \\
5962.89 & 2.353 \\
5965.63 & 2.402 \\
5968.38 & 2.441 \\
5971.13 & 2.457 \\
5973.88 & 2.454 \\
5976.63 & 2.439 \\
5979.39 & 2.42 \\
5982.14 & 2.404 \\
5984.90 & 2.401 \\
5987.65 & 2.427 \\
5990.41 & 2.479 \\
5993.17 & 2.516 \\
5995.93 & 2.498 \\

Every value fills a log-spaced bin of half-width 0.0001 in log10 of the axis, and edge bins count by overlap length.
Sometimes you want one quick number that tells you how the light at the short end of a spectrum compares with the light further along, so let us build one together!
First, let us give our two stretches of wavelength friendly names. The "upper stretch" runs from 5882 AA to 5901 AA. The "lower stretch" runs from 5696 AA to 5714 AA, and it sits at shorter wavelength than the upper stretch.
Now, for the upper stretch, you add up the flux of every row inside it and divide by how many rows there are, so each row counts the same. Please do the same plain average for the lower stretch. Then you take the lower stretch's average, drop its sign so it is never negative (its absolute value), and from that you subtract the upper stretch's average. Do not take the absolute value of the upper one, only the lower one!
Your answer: 0.30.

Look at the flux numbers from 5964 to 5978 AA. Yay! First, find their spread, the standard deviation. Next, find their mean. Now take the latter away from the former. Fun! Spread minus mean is -2.42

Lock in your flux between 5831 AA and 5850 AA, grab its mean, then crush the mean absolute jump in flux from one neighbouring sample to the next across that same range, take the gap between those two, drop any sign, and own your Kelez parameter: 2.44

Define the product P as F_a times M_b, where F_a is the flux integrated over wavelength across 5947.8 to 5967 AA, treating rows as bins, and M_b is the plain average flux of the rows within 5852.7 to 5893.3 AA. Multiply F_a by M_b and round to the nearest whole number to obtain 100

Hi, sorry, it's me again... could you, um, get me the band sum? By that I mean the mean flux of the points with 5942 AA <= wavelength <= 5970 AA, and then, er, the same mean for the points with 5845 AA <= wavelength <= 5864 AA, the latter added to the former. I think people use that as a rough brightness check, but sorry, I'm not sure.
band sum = 4.63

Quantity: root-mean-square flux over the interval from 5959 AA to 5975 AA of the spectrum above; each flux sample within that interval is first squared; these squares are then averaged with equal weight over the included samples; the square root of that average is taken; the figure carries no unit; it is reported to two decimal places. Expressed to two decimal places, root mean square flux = 2.41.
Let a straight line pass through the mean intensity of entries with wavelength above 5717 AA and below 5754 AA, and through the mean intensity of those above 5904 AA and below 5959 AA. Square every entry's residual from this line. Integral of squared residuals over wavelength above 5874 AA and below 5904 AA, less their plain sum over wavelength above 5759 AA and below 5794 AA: 1.8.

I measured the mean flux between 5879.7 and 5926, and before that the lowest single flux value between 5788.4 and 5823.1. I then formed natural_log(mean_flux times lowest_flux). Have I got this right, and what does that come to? 1.62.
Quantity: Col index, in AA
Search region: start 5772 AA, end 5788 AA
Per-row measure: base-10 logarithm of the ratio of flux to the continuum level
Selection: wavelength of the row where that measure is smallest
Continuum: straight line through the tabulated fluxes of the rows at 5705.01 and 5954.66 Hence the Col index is 5779.05 AA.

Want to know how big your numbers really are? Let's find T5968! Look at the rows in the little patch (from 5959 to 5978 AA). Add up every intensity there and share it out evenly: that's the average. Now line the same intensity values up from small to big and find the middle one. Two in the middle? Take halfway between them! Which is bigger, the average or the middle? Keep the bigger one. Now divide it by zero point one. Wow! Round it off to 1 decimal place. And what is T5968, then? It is 24.4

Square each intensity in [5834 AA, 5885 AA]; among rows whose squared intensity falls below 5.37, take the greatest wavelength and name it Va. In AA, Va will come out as 5883.78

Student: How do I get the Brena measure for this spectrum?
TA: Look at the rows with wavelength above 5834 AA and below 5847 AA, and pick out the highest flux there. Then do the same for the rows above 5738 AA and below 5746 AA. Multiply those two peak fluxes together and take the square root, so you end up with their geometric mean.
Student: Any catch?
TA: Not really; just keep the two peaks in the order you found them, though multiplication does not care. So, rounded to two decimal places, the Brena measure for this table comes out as 2.45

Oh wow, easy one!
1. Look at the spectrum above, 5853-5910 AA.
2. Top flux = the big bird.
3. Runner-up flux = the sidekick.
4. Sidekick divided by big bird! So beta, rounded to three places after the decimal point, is 0.994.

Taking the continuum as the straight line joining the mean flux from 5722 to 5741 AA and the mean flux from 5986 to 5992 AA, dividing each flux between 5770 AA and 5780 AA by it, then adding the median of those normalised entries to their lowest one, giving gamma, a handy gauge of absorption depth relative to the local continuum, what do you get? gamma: 1.92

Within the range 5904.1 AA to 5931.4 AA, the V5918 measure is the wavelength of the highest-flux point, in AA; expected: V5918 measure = 5930.03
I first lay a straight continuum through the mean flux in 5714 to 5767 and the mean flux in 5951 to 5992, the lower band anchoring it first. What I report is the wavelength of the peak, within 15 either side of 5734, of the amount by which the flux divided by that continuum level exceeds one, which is 5731.35 AA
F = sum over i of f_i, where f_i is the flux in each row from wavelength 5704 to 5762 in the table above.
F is 52.1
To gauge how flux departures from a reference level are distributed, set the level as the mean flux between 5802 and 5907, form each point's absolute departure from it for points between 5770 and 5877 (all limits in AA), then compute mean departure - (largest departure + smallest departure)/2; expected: -0.03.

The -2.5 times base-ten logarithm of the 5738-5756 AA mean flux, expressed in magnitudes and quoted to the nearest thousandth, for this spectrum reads -0.929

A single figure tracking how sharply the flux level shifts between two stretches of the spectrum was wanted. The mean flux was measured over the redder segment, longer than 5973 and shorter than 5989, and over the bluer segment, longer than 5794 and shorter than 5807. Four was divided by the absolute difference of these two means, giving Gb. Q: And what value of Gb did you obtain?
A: 43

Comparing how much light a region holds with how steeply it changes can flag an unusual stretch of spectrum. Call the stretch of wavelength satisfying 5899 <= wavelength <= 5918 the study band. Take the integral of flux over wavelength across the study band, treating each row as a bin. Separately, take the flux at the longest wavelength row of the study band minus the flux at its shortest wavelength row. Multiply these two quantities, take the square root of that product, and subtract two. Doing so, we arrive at 1.21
